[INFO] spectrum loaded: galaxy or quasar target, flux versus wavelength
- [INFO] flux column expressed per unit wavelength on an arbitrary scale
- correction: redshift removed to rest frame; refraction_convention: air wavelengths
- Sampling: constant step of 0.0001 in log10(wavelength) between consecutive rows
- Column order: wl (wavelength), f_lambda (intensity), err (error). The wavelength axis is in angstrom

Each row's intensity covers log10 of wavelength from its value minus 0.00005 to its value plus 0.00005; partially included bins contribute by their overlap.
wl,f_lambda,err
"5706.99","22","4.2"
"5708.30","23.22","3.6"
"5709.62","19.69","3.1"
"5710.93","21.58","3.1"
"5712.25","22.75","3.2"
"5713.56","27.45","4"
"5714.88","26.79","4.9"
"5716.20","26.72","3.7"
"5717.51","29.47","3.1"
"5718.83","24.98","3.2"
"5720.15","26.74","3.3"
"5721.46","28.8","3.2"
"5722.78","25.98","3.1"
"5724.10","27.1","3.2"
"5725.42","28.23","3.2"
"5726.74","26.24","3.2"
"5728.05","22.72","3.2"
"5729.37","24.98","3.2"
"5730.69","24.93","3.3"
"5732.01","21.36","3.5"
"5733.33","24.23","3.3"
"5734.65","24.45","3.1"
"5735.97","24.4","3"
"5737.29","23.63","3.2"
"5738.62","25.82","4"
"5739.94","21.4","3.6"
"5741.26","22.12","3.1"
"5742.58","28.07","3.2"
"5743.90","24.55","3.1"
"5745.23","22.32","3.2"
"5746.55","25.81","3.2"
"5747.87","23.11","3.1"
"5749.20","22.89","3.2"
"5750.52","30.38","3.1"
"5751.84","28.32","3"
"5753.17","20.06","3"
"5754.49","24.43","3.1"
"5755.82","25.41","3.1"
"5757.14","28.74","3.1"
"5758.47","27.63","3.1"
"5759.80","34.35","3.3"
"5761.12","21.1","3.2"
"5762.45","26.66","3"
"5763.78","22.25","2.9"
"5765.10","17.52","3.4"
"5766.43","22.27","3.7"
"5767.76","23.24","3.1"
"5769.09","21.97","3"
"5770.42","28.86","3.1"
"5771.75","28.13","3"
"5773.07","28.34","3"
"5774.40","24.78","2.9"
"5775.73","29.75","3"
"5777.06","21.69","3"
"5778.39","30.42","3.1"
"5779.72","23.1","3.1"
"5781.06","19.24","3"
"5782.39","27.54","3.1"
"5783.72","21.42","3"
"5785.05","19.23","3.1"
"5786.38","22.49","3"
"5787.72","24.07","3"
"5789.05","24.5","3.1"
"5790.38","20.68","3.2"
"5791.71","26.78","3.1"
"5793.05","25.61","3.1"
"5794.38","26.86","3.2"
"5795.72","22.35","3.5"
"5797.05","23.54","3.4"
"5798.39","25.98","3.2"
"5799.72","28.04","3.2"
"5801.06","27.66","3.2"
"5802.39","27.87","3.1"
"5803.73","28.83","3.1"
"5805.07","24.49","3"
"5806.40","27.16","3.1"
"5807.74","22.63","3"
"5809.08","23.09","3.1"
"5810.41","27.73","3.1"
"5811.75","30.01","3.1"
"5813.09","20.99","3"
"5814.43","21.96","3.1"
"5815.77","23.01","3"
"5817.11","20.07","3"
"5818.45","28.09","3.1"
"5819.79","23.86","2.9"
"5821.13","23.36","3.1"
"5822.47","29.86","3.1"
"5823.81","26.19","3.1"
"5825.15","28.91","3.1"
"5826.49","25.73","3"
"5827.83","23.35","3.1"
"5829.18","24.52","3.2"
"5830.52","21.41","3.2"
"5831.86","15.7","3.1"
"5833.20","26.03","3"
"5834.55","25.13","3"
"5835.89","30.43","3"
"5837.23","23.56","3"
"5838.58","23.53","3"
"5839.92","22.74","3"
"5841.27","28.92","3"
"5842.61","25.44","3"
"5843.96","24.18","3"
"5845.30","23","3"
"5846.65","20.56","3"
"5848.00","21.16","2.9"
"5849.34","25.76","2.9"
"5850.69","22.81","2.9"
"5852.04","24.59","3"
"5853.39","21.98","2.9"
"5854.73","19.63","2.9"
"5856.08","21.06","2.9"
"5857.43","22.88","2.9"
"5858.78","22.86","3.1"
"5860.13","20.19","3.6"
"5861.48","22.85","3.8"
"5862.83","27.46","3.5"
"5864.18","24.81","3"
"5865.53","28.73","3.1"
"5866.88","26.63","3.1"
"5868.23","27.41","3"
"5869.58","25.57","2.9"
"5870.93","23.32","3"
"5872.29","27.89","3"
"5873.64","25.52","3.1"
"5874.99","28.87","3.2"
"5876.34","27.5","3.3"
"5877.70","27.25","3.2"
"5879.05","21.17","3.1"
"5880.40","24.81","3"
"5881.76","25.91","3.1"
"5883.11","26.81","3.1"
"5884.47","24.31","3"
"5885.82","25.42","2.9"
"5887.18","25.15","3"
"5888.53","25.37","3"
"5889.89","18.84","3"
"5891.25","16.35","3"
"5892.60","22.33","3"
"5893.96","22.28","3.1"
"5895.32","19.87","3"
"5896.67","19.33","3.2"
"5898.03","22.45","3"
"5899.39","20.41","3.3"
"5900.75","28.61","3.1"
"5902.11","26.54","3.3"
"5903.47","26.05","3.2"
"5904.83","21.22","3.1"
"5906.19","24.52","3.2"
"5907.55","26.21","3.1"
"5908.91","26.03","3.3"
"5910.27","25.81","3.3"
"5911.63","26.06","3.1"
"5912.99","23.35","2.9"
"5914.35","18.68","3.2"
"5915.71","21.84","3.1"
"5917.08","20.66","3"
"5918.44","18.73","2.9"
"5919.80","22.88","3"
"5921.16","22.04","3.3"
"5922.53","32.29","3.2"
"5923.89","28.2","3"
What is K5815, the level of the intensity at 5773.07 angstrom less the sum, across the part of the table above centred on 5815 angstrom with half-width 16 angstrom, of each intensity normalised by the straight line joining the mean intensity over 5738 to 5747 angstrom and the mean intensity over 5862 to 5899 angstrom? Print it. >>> 3.4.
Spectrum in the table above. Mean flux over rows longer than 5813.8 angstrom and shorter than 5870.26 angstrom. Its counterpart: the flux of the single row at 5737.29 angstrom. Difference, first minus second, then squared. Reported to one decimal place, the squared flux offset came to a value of 0.3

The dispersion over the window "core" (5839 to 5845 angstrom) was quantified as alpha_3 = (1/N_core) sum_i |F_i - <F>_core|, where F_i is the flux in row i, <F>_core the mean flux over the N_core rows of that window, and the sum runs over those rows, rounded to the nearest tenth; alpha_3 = 1.9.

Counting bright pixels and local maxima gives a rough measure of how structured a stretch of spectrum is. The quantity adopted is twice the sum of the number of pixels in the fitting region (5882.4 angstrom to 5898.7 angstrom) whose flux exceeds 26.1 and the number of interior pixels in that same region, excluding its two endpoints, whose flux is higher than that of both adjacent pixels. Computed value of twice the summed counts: 8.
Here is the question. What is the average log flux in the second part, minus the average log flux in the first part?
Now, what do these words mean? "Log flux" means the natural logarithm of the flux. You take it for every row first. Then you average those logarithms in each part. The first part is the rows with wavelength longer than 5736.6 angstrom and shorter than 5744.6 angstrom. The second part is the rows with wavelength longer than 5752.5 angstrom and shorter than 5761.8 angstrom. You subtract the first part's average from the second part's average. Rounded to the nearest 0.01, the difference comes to 0.06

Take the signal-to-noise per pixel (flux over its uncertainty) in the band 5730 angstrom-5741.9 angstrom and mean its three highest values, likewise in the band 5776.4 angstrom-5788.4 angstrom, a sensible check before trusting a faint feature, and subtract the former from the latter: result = 1.0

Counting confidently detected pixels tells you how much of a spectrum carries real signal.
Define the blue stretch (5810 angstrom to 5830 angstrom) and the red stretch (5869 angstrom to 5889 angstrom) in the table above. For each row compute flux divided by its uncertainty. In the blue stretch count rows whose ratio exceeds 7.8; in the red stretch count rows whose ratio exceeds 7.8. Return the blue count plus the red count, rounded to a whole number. 21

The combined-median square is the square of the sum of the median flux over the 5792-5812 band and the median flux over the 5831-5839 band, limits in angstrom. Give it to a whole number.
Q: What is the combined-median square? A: 2622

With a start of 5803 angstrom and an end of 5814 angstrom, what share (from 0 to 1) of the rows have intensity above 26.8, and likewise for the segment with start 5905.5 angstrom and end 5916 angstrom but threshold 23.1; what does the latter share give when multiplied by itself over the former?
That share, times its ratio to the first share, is 1.1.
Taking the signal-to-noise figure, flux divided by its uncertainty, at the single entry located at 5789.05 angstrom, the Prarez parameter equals 7.90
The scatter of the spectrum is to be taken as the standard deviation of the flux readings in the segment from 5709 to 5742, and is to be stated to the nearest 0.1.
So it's 2.5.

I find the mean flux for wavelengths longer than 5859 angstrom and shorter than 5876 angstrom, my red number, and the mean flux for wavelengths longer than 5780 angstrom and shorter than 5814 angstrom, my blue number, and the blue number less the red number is -1.0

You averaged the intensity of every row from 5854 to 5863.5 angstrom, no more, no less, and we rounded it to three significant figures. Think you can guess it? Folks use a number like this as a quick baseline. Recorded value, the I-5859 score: 22.4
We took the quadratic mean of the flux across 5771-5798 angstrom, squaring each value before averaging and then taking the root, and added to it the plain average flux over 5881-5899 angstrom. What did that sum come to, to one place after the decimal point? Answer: 47.4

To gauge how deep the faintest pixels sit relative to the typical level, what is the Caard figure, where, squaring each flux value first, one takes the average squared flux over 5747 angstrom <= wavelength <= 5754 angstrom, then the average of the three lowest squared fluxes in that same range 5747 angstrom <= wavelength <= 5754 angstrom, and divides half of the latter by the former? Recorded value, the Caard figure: 0.382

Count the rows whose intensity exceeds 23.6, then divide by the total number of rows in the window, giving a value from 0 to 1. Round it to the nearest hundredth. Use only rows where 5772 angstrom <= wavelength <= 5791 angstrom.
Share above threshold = 0.50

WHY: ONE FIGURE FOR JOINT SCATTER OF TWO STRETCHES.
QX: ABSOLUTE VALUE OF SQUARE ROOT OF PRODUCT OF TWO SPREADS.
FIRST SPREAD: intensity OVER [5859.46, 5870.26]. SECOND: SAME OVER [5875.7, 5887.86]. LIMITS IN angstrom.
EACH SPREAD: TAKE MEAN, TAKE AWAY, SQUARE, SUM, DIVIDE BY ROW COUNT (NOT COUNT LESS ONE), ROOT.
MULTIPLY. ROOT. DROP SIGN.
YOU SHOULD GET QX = 2.2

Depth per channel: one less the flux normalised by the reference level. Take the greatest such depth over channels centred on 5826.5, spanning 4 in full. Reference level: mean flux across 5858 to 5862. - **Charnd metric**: -0.06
